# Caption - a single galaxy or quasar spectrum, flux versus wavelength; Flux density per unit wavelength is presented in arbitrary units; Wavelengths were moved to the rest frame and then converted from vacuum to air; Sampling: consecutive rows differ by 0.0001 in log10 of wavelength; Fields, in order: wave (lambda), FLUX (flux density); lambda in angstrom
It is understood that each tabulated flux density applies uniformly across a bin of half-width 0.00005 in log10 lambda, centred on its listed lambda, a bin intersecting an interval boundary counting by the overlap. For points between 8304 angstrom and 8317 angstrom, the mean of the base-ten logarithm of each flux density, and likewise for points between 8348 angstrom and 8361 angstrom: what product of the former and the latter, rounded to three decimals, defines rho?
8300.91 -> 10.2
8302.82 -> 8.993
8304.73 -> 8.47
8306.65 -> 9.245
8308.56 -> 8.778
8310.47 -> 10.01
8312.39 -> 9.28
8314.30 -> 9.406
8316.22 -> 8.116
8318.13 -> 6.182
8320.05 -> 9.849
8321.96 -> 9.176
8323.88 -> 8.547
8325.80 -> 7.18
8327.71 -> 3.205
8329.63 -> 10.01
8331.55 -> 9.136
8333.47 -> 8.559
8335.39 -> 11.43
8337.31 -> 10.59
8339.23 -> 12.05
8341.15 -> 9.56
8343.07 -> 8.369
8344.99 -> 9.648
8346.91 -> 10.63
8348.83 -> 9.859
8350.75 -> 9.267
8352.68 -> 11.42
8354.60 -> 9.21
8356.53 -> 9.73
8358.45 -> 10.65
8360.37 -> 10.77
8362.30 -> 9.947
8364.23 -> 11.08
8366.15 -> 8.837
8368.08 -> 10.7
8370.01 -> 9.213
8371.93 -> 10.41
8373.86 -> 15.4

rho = 0.960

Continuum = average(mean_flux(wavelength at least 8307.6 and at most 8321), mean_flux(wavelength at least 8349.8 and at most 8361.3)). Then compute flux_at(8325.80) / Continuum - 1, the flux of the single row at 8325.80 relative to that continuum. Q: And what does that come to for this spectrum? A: -0.24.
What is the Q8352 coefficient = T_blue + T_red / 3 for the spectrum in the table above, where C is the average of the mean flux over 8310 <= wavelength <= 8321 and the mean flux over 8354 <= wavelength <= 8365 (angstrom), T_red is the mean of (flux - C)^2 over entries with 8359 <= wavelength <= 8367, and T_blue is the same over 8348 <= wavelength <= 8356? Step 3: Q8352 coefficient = 1.4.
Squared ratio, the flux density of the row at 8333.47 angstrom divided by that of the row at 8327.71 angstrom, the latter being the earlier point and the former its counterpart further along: 7.1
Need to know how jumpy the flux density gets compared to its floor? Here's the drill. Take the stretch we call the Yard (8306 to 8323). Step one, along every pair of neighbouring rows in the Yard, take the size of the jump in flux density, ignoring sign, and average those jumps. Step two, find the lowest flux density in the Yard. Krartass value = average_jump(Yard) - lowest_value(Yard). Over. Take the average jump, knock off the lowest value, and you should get -4.9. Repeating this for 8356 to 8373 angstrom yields -7.6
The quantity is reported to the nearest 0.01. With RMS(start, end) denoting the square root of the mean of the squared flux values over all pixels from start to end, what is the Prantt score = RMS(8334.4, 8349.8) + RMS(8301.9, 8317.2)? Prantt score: 19.38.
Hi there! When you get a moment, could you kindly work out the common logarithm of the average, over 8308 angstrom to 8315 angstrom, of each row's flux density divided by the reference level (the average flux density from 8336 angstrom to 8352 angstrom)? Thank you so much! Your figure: -0.03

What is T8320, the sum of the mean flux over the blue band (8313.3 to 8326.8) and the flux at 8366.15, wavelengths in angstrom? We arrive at 17.2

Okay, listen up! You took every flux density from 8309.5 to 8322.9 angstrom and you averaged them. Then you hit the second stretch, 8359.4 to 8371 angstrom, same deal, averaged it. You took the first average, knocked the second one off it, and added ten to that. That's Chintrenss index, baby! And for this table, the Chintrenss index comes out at 8.8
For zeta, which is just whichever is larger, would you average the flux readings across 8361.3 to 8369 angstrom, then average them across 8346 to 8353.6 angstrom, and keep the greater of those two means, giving 10.3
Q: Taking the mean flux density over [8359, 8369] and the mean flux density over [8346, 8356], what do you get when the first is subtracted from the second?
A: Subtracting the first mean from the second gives -0.2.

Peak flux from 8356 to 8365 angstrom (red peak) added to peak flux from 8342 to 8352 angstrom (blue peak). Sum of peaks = 21.71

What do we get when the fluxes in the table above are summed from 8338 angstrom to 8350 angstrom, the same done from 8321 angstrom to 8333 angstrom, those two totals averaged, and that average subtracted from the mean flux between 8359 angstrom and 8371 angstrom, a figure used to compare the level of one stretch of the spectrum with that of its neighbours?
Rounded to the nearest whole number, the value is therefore -44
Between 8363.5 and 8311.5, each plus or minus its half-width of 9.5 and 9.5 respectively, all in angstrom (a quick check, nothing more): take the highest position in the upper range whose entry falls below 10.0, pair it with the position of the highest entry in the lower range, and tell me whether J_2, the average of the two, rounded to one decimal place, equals 8340.2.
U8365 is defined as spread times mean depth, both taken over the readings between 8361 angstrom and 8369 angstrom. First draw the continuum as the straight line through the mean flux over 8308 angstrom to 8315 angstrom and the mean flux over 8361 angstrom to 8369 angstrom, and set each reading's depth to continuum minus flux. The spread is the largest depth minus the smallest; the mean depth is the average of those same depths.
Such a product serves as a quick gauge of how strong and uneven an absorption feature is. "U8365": 0.0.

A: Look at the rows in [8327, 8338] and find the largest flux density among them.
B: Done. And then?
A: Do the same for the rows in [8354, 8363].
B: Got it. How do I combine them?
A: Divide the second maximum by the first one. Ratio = 0.94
